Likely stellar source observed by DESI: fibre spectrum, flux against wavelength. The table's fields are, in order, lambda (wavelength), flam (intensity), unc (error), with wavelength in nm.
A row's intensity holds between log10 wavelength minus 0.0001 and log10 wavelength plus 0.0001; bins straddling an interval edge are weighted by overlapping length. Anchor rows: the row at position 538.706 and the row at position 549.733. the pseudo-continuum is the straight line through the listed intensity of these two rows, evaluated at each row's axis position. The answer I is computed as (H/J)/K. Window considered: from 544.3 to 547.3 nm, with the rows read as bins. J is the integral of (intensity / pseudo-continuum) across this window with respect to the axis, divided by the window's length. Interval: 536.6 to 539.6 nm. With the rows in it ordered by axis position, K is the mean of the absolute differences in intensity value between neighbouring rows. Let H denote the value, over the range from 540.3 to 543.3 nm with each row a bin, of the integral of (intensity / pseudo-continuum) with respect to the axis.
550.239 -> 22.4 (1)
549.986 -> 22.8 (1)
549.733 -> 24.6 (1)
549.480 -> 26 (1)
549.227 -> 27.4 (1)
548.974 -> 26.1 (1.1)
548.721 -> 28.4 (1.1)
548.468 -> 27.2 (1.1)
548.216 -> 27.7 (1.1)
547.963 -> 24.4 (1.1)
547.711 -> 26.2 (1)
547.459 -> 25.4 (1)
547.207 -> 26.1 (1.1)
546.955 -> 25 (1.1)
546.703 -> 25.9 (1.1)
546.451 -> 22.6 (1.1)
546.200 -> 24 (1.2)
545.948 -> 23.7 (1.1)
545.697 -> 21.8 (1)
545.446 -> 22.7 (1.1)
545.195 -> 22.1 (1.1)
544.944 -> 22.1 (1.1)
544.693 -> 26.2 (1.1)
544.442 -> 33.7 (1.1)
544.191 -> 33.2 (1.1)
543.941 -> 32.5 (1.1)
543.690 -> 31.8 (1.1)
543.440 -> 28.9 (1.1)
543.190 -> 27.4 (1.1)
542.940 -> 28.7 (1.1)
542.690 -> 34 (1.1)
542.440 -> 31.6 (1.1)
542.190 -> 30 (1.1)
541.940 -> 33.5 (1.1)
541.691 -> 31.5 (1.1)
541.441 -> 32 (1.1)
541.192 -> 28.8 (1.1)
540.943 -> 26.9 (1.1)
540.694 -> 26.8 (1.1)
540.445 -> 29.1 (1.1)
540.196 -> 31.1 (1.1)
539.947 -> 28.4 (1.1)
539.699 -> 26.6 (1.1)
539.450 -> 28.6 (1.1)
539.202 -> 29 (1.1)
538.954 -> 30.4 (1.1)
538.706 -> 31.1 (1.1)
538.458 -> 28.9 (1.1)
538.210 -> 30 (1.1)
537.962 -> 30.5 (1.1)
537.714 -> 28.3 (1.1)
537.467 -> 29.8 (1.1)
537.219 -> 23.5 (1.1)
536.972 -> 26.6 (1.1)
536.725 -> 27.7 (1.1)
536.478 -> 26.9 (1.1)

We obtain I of 1.80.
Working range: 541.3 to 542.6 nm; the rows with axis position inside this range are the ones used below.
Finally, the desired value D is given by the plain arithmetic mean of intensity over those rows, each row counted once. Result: 31.7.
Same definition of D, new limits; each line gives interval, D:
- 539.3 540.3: 28.7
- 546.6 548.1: 25.5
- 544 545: 28.8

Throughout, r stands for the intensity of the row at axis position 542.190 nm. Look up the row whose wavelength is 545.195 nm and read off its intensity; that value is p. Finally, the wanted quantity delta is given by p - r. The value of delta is -7.9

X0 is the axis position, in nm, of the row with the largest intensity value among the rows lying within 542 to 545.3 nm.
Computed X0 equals 542.690 nm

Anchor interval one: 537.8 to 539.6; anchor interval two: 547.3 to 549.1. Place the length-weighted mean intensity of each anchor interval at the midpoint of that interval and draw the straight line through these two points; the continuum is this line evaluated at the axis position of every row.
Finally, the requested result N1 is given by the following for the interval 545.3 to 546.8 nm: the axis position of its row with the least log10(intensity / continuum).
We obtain 545.697 nm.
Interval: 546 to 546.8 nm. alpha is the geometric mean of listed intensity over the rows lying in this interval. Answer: 24.1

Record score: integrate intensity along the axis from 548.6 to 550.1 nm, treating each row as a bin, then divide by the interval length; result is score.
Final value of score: 26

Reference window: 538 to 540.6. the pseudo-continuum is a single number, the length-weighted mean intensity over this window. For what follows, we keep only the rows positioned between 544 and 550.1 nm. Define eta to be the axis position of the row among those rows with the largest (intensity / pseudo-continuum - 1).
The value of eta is 544.442 nm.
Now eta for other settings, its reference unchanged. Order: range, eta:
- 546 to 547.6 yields 547.207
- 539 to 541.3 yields 540.196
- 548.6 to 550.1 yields 548.721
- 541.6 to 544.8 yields 542.690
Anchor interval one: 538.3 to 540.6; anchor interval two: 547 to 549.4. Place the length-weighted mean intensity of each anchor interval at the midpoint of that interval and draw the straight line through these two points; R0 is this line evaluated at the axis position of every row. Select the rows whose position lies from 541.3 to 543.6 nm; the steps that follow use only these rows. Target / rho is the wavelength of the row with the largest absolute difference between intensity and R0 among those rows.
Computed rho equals 542.690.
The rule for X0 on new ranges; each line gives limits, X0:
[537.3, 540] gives 538.706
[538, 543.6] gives 542.690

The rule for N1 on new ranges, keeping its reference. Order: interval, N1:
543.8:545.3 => 544.944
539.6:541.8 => 539.699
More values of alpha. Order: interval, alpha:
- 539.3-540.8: 28.4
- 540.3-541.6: 28.7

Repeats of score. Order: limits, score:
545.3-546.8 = 23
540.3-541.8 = 29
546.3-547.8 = 25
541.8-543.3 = 31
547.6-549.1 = 27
